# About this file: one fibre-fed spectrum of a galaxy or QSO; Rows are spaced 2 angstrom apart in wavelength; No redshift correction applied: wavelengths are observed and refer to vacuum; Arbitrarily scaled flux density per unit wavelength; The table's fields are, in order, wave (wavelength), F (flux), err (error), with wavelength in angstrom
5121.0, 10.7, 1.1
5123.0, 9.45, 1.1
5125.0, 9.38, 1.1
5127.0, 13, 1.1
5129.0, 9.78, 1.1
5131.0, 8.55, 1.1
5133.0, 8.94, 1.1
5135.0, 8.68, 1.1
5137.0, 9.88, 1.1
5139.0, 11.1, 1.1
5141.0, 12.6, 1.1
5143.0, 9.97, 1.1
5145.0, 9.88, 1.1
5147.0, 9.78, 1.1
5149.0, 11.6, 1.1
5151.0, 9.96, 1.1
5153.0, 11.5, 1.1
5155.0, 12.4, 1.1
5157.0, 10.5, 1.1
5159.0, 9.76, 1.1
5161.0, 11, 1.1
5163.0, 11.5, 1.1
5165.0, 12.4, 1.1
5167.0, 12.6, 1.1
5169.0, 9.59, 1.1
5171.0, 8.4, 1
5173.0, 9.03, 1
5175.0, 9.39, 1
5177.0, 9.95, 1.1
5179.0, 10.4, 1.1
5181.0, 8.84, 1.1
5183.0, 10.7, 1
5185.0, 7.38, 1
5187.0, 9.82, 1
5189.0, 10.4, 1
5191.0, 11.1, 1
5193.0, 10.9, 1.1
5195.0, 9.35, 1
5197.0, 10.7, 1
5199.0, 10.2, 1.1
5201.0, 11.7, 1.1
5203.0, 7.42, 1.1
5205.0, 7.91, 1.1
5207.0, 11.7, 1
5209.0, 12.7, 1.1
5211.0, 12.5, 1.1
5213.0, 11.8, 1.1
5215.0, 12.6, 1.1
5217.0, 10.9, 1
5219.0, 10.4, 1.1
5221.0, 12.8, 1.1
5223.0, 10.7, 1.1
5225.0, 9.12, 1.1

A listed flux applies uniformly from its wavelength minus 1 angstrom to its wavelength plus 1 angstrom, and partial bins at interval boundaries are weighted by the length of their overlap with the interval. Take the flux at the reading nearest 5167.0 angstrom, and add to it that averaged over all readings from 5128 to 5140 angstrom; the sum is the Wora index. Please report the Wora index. 22.1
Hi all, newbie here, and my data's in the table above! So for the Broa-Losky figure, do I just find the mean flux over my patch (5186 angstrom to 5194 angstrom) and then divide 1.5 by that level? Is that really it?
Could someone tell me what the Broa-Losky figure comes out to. 0.142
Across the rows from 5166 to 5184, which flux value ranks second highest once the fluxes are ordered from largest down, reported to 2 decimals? 10.70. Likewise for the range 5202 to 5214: 12.50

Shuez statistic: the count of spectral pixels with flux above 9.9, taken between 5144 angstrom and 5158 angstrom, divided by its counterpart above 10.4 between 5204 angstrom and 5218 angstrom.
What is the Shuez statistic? 0.83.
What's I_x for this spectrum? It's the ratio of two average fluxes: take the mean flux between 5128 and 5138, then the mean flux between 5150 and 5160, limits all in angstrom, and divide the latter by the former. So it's 1.18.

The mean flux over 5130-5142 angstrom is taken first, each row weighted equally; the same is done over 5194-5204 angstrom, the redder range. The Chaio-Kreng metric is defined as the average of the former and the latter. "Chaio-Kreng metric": 9.92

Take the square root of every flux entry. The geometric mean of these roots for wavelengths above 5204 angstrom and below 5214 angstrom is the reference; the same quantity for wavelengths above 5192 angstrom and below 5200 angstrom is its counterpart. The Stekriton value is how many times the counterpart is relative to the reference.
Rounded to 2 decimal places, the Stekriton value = 0.96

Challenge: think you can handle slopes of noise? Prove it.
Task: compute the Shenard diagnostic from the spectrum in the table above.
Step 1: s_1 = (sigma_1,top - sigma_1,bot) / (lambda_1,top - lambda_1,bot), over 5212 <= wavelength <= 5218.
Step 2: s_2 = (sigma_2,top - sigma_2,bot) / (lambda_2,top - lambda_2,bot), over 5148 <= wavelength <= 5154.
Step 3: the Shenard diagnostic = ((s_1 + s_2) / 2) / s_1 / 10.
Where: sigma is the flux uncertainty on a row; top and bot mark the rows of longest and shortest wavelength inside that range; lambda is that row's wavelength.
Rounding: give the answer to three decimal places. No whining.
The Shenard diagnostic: 0.050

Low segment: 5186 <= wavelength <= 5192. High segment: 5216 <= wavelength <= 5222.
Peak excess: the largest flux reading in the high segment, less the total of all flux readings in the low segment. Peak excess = -18.5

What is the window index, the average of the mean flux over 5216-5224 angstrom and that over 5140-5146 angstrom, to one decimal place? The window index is 11.0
